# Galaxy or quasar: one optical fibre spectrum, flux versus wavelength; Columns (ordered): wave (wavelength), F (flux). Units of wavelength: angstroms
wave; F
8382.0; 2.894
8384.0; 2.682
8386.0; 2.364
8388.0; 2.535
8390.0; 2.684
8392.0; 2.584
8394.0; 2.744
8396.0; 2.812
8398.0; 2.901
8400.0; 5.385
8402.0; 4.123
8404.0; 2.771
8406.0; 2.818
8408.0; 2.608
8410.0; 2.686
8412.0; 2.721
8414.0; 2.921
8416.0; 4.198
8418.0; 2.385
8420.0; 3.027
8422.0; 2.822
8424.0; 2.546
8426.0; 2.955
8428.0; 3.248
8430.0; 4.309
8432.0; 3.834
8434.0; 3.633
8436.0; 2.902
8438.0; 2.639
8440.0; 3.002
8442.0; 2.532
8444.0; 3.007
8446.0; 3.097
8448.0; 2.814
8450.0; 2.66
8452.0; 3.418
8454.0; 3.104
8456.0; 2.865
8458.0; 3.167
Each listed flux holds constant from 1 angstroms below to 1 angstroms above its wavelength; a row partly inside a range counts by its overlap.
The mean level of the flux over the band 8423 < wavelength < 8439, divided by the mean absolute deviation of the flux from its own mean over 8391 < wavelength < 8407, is 4.4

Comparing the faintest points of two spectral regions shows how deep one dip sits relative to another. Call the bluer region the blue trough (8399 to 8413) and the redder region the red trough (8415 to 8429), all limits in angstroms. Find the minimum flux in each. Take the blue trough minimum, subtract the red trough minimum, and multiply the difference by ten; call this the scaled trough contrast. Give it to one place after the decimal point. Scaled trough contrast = 2.2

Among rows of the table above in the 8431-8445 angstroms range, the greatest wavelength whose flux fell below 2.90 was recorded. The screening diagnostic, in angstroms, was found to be 8442.0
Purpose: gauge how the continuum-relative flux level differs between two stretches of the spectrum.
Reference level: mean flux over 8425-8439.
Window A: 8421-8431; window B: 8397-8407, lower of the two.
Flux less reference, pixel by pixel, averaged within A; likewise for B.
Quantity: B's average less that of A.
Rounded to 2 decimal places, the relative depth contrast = 0.42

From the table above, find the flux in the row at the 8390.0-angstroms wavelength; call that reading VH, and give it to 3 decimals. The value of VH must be 2.684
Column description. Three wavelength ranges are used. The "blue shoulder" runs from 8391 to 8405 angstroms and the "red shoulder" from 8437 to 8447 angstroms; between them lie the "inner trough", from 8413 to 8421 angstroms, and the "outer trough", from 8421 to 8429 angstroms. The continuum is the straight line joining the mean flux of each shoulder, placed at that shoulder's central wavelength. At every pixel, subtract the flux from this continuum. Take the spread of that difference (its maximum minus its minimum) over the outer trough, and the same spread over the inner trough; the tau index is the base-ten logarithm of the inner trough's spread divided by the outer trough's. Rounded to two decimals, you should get 0.38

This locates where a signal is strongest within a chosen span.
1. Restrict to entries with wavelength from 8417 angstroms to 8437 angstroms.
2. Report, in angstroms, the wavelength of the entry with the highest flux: 8430.0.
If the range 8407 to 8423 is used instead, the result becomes 8416.0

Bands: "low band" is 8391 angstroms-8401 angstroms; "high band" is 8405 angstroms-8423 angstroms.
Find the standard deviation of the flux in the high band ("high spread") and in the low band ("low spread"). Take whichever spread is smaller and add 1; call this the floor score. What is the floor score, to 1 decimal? 1.5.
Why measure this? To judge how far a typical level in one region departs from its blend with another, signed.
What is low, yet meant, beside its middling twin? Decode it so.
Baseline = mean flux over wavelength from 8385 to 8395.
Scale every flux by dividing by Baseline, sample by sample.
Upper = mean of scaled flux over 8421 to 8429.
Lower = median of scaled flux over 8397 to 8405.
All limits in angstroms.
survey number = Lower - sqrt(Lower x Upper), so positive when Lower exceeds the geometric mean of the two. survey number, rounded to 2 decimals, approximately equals 0.13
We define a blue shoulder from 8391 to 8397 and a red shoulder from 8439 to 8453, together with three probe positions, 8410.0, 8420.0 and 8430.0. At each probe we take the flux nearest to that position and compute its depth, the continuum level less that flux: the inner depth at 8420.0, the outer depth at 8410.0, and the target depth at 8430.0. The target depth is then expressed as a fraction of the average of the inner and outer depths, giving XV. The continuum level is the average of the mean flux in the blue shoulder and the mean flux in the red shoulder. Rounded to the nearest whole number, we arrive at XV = 44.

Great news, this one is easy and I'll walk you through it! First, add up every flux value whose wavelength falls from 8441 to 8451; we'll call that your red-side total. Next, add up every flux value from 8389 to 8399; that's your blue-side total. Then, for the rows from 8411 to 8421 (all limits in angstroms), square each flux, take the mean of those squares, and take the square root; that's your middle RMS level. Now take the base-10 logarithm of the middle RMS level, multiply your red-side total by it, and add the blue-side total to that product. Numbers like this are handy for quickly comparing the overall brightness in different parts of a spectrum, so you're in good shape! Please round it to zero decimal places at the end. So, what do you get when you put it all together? 21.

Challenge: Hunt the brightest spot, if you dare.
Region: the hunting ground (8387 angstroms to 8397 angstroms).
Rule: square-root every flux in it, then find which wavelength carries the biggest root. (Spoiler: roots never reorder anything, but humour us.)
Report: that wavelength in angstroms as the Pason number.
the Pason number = 8396.0 angstroms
